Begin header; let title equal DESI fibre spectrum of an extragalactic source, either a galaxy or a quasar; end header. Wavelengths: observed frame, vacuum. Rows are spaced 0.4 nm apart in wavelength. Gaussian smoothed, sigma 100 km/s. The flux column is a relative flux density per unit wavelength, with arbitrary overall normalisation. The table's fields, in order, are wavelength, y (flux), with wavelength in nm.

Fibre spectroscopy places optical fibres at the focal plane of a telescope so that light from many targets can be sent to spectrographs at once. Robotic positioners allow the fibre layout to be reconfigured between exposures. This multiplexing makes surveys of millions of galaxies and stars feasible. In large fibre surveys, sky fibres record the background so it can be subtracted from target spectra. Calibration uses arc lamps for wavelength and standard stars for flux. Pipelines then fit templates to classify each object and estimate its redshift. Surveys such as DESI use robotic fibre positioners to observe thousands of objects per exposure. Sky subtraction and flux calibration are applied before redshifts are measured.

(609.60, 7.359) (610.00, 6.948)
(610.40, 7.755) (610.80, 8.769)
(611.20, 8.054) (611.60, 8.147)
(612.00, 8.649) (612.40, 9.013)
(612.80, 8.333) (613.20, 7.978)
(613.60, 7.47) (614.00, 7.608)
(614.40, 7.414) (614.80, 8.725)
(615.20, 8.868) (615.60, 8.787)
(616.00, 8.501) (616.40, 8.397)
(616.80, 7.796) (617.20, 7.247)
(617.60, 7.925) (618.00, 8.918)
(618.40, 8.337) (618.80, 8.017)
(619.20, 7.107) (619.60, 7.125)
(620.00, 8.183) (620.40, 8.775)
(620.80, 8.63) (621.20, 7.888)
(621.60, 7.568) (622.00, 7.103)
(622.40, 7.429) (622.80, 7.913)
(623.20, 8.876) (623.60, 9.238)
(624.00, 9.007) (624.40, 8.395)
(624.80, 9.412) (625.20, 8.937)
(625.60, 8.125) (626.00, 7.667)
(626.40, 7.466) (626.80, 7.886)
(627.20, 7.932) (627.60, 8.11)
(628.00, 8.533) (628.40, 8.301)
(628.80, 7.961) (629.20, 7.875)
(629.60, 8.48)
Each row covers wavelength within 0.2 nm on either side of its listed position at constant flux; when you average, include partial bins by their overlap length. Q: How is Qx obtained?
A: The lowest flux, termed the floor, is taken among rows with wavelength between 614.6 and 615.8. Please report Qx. 8.725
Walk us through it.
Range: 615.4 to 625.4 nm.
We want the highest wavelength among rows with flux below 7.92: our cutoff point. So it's 622.80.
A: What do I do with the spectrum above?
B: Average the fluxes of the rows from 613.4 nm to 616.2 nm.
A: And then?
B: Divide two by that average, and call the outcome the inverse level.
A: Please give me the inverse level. 0.244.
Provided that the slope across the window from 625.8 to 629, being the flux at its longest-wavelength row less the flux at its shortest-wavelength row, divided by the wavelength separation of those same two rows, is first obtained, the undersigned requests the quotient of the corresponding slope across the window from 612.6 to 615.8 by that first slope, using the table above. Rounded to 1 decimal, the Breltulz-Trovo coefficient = 1.5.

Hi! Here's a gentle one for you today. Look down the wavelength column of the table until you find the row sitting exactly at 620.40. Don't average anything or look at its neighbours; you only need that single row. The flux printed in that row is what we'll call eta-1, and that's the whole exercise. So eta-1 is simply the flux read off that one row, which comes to 8.775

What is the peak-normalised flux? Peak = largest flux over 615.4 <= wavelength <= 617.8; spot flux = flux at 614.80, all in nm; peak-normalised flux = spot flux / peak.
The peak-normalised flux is 0.99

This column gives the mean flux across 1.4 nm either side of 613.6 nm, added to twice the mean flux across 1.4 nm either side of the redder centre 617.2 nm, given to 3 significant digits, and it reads 24.4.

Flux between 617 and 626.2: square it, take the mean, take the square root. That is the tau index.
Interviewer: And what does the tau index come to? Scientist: 8.20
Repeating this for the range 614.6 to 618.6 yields 8.37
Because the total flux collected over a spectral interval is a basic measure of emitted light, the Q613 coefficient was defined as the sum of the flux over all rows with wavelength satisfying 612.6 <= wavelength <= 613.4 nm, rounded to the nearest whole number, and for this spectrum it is 16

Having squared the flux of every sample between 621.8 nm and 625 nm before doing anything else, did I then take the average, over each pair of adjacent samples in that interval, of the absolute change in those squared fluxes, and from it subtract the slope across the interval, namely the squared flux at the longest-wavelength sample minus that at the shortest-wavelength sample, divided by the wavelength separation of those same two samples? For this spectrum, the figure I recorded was -4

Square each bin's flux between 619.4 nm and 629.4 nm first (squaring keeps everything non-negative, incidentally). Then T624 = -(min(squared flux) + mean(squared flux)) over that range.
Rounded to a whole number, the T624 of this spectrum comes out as -118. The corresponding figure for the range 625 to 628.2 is -121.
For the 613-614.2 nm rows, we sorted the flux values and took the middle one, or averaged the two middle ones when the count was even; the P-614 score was 7.6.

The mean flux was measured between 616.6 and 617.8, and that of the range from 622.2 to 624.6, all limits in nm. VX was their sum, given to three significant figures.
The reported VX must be 16.1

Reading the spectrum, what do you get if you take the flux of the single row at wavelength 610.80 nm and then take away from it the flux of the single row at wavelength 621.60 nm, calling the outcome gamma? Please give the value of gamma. 1.2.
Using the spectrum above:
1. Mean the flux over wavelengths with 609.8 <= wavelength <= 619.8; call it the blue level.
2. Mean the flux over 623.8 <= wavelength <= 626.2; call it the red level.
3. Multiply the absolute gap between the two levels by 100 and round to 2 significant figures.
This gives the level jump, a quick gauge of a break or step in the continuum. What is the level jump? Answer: 51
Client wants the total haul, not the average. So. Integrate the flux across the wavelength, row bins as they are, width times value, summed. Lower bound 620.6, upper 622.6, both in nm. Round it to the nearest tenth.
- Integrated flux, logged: 15.4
